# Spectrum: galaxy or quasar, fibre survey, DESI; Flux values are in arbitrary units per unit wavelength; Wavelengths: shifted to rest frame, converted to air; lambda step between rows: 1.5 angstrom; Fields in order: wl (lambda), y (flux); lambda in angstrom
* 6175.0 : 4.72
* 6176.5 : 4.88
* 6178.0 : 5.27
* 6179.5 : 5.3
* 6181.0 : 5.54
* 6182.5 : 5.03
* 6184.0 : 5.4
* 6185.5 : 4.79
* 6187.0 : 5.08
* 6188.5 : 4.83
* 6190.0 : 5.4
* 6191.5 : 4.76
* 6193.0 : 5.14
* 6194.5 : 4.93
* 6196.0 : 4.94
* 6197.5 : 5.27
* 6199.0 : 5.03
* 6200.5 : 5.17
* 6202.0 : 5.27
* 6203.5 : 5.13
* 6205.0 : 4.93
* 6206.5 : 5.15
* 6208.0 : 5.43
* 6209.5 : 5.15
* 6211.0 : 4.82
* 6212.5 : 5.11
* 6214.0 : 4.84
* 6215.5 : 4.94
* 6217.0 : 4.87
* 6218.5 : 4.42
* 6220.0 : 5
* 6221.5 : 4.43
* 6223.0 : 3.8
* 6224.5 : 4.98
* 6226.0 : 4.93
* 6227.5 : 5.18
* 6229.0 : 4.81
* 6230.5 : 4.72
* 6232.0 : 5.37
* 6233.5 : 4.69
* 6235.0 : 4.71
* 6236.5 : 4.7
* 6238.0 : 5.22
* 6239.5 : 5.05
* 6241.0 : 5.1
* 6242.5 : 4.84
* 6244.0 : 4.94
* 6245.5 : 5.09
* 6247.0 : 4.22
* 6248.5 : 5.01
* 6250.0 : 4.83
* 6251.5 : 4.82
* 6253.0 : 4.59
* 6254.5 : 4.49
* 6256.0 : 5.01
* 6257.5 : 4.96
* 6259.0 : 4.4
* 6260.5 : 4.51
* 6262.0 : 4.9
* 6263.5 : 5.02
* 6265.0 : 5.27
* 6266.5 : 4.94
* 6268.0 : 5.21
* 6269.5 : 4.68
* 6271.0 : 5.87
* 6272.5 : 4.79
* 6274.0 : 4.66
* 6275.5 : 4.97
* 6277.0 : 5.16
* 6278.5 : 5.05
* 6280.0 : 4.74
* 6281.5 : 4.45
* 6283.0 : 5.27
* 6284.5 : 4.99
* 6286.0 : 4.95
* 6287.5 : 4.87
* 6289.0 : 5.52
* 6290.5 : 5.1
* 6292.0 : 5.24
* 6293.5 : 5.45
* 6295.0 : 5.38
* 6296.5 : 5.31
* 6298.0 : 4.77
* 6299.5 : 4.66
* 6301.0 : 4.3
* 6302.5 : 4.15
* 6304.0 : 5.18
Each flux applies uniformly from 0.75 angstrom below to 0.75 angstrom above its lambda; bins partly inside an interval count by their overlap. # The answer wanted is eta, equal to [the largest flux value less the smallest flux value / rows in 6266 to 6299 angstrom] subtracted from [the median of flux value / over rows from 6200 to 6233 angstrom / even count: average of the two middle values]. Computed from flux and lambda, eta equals 3.54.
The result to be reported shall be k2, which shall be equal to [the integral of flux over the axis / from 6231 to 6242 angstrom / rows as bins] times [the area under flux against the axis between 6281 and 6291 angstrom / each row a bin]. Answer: 2751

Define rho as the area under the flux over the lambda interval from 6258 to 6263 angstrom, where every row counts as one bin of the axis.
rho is 23.2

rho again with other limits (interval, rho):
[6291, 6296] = 26.7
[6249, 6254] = 23.7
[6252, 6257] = 23.6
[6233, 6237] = 18.8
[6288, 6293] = 26.4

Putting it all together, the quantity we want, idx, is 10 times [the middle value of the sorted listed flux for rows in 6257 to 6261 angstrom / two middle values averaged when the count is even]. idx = 45.1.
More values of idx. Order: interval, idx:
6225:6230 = 49.3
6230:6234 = 47.2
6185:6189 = 48.3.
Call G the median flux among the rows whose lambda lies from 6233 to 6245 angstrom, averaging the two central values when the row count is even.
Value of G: 4.89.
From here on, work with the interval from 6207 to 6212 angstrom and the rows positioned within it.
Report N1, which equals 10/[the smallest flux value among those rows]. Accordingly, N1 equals 2.07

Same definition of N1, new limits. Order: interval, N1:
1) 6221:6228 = 2.63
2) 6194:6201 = 2.03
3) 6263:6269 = 2.02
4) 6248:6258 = 2.23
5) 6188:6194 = 2.10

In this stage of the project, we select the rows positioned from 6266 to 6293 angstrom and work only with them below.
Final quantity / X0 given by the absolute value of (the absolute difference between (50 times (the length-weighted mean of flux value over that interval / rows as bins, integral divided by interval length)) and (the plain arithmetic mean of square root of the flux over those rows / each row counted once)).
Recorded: 249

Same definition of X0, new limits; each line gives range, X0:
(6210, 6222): 239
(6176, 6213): 253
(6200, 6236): 243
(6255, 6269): 243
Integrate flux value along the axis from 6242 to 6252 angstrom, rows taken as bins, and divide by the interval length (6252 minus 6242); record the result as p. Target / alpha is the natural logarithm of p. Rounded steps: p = 4.8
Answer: 1.57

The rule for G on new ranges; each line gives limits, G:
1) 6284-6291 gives 4.99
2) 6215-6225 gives 4.87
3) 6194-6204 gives 5.13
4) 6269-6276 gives 4.79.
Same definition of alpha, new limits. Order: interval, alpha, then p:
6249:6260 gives 1.55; 4.7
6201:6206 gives 1.63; 5.1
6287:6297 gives 1.66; 5.3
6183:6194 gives 1.62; 5.1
